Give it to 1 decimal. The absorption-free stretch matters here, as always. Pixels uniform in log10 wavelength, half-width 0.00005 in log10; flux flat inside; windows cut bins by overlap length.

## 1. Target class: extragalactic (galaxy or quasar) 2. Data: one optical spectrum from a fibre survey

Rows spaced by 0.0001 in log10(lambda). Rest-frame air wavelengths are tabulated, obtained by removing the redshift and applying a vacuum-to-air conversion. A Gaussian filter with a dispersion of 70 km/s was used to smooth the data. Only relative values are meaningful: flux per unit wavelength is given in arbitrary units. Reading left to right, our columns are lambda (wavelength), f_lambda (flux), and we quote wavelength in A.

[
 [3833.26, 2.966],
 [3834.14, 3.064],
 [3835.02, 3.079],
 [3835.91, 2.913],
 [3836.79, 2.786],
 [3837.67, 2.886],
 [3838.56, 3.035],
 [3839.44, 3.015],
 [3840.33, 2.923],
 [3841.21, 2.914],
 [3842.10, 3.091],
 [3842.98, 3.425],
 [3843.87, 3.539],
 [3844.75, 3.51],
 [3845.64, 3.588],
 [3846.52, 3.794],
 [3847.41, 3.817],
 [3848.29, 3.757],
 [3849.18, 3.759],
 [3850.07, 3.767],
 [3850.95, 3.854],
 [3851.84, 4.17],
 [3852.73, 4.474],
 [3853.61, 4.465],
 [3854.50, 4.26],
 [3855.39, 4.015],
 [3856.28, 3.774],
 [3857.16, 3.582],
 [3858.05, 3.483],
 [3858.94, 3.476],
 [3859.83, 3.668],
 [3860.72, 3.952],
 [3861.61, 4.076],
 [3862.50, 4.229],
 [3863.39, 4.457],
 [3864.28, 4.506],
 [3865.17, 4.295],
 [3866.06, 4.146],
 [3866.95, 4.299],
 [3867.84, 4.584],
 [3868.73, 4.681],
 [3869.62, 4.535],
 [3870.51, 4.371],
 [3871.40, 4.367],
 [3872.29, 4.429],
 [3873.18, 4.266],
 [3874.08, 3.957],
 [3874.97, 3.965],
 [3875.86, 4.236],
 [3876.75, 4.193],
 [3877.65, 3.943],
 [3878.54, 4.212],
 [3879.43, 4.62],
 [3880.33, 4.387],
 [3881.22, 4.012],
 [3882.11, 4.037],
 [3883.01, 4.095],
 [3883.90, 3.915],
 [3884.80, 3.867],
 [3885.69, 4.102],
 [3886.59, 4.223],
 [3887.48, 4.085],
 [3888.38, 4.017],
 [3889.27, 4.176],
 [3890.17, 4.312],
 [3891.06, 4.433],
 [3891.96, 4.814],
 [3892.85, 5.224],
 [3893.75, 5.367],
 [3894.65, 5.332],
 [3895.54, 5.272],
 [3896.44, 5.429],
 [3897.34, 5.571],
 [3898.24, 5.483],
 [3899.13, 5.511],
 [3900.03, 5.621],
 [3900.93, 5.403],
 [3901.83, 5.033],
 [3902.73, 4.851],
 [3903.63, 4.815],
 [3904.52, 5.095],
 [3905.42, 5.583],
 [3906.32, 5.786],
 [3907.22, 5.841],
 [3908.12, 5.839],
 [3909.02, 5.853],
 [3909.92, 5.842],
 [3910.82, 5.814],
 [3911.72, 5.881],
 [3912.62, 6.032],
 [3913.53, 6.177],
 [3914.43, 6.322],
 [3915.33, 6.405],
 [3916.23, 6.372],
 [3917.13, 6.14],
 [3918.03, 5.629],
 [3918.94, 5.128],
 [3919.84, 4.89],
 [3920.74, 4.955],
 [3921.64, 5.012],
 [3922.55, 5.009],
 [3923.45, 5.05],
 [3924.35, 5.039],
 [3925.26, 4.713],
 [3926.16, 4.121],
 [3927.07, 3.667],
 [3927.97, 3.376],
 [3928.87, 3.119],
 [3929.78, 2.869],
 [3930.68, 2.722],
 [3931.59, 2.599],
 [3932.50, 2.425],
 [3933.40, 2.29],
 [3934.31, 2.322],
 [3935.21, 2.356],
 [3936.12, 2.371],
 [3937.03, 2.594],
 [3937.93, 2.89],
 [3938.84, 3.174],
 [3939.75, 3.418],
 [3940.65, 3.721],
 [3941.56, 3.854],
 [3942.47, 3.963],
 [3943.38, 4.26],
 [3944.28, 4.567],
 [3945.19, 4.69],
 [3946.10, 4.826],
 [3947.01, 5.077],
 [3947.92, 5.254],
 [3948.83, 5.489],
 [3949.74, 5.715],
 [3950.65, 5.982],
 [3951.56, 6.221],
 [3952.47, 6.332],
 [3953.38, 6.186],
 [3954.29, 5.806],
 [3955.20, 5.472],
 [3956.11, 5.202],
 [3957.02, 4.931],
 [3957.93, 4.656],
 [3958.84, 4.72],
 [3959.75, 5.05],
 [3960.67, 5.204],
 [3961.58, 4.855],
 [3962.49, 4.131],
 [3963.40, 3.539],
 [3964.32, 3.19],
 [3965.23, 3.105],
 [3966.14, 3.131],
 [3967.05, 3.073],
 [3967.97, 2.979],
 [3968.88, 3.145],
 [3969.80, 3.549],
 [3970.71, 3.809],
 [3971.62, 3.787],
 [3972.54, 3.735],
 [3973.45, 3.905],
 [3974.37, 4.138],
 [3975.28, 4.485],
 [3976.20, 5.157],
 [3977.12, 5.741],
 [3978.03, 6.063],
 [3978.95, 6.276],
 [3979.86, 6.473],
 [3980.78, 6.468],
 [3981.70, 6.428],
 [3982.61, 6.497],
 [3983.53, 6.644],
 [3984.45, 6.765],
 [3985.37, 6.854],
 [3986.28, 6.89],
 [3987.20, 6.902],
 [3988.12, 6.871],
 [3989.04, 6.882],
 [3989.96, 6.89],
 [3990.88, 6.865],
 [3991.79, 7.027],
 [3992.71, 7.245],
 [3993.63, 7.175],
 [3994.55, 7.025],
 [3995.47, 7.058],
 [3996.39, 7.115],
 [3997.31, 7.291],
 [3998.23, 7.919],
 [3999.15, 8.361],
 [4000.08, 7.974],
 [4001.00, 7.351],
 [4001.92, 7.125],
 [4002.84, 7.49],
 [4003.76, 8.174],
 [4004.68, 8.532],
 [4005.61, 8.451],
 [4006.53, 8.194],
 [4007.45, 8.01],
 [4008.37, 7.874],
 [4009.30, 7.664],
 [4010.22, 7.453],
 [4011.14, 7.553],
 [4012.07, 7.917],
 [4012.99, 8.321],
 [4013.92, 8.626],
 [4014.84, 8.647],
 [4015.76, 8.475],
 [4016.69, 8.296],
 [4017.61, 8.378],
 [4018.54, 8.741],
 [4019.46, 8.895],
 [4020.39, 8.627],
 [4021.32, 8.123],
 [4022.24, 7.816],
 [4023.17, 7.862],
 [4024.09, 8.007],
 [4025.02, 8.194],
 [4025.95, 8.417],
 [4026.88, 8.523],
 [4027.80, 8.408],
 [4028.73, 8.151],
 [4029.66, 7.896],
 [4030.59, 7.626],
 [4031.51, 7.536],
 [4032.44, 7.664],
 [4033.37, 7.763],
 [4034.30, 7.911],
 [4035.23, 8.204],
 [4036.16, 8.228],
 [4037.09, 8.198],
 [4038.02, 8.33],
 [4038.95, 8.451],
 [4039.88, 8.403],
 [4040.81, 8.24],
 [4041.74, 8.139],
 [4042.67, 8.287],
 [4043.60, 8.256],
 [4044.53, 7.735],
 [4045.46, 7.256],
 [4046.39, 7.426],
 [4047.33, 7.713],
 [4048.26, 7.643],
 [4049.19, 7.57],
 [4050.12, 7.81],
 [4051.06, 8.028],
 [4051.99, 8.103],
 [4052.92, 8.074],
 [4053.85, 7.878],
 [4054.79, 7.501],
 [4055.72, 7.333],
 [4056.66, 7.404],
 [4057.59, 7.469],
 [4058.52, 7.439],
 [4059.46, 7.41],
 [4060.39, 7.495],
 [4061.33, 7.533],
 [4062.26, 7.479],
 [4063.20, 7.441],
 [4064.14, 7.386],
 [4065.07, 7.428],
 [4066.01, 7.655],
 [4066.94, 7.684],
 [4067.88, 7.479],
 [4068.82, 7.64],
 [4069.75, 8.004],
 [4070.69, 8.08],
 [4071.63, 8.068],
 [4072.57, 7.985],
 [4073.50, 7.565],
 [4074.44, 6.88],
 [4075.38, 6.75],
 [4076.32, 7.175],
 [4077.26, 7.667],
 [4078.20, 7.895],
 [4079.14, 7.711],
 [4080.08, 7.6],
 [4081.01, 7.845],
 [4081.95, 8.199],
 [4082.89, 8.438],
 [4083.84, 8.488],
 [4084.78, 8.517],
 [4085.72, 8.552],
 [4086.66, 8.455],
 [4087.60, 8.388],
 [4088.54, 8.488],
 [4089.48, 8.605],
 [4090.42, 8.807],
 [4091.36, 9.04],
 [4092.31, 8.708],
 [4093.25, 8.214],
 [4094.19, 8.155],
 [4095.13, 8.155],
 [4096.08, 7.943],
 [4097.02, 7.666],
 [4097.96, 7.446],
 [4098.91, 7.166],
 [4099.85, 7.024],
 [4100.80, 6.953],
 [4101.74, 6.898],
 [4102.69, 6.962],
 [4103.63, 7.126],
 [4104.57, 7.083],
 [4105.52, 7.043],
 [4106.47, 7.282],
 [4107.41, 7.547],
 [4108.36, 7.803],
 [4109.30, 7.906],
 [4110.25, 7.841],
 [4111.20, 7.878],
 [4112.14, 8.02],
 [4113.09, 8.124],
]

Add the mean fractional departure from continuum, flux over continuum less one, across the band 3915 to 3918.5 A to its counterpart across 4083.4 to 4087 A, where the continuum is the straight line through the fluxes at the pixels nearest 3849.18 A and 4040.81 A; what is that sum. 0.1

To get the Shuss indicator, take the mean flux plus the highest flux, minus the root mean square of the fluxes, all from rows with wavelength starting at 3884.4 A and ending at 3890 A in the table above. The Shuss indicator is 4.2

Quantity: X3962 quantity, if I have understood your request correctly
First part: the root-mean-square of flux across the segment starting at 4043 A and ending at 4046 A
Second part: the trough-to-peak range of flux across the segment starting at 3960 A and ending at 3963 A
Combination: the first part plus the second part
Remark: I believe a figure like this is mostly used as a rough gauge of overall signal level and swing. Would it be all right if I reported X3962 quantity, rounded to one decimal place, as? 8.8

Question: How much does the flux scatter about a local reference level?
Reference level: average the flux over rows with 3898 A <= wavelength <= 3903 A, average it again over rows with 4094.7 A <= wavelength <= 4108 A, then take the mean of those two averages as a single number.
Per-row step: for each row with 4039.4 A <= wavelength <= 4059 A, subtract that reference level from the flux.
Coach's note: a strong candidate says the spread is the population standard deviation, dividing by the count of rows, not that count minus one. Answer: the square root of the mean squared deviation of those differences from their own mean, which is 0.35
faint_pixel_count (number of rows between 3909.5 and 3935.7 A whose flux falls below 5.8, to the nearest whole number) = 20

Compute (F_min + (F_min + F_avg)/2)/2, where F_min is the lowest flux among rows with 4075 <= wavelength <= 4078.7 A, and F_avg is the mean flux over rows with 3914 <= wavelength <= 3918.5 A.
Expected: 6.6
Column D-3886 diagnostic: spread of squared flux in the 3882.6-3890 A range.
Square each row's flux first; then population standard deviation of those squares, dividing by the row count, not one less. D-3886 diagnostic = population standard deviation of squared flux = 0.9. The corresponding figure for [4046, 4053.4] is 3.7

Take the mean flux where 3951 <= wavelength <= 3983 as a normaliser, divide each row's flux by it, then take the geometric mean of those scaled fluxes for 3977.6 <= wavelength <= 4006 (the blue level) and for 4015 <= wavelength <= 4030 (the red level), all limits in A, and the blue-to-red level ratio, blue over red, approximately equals 0.86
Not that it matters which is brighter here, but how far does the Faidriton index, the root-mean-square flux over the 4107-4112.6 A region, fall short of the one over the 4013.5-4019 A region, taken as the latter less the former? 0.7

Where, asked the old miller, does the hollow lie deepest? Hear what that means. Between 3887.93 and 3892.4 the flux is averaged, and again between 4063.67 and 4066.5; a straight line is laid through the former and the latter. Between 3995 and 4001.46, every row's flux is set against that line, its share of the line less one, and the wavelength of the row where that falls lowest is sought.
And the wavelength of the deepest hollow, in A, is 3995.47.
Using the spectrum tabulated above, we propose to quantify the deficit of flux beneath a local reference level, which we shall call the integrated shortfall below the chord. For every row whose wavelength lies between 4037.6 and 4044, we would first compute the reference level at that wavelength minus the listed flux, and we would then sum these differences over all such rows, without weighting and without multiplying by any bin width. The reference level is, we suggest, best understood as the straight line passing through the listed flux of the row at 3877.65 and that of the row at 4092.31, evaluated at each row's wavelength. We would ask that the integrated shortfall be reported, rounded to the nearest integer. -5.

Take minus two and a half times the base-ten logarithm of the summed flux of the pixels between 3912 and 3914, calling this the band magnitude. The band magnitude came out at -2.72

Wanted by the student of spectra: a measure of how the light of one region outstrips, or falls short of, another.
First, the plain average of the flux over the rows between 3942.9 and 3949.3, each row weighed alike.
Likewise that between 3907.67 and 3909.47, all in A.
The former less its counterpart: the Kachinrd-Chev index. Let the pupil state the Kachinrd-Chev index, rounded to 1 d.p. -1.0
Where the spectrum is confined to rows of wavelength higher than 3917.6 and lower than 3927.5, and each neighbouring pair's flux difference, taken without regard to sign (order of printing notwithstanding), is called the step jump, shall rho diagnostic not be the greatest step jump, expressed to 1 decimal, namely 0.6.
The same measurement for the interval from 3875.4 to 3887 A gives 0.4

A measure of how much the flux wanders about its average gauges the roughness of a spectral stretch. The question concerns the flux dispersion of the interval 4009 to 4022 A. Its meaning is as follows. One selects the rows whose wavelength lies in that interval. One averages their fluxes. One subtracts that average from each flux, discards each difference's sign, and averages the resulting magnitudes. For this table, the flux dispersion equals 0.37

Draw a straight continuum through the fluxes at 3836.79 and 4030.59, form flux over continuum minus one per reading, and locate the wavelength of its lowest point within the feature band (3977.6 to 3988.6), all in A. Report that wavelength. 3978.03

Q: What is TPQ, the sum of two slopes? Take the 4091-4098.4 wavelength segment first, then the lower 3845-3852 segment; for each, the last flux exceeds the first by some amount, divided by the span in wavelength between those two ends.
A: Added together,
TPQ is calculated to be -0.1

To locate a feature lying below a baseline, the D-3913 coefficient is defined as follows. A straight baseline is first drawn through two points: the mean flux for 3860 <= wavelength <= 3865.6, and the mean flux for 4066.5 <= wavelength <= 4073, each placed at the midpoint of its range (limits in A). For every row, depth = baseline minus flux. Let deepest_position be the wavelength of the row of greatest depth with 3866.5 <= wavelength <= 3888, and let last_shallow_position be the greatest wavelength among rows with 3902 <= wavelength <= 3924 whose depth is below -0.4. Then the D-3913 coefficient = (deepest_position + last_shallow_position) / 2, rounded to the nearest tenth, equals 3901.4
